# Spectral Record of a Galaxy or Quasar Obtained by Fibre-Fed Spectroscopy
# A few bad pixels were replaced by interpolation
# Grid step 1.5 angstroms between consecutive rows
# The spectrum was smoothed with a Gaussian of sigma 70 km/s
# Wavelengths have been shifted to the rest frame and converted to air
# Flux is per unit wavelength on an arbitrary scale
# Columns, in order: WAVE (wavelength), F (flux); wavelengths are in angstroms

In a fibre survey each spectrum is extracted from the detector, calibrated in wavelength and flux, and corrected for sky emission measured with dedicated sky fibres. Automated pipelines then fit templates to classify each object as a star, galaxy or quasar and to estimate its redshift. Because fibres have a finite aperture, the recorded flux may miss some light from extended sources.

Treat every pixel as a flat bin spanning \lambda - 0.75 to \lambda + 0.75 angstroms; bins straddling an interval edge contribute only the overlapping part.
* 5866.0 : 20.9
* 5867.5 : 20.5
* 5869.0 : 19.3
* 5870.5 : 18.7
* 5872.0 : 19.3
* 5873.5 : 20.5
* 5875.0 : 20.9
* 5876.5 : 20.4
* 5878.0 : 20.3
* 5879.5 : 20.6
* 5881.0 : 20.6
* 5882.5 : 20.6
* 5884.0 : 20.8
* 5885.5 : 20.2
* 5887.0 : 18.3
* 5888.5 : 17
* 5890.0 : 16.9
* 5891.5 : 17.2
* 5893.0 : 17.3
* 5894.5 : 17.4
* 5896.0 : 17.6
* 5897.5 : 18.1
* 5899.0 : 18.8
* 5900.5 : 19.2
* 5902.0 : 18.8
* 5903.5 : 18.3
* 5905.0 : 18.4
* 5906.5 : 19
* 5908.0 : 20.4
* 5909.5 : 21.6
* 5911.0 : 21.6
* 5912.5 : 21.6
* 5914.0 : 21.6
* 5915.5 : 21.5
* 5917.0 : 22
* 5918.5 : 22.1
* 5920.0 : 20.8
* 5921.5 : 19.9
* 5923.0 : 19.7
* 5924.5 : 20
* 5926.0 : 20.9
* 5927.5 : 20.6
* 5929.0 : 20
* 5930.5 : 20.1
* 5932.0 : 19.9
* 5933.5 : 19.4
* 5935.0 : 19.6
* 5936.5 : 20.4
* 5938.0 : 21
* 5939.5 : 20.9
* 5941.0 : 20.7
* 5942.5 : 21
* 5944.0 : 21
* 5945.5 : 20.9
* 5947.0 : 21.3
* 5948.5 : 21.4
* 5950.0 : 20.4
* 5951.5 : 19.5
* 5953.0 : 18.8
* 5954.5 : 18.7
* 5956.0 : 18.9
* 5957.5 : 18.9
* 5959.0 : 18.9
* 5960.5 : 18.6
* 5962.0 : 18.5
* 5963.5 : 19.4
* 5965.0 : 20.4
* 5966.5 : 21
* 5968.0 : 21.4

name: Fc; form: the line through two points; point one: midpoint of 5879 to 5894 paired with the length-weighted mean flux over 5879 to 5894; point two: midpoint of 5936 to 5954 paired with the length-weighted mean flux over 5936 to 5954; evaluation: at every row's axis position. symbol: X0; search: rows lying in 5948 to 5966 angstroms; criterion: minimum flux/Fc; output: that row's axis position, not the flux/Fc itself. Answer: 5962.0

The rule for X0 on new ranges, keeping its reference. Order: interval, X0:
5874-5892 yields 5890.0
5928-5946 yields 5933.5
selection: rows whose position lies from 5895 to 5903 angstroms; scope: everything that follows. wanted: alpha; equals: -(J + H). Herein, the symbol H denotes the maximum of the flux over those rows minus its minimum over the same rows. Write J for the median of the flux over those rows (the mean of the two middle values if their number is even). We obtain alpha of -20.4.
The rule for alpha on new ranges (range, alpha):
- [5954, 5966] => -20.8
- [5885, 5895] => -20.6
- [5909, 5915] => -21.6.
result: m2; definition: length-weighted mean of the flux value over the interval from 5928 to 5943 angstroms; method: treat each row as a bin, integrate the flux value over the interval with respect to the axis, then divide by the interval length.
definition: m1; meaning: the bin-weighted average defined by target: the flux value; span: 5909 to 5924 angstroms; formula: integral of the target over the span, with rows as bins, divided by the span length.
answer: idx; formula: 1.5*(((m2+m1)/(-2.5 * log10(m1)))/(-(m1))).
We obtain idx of 0.885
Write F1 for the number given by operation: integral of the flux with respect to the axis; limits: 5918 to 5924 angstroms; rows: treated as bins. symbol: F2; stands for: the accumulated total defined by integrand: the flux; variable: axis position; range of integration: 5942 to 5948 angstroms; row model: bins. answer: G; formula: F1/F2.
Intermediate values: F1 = 123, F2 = 126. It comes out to 0.97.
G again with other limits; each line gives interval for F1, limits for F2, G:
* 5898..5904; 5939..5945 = 0.90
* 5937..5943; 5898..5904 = 1.11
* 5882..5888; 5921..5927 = 0.98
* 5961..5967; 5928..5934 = 0.99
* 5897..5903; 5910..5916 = 0.87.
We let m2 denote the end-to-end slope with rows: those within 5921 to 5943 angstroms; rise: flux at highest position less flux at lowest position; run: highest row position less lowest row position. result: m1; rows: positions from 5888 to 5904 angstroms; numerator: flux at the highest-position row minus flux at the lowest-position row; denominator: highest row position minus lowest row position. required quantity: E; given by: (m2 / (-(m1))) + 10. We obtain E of 9.4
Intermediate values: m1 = 0.09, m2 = 0.05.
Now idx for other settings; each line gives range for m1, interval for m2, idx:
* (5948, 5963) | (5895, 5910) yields 0.928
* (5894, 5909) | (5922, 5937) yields 0.979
